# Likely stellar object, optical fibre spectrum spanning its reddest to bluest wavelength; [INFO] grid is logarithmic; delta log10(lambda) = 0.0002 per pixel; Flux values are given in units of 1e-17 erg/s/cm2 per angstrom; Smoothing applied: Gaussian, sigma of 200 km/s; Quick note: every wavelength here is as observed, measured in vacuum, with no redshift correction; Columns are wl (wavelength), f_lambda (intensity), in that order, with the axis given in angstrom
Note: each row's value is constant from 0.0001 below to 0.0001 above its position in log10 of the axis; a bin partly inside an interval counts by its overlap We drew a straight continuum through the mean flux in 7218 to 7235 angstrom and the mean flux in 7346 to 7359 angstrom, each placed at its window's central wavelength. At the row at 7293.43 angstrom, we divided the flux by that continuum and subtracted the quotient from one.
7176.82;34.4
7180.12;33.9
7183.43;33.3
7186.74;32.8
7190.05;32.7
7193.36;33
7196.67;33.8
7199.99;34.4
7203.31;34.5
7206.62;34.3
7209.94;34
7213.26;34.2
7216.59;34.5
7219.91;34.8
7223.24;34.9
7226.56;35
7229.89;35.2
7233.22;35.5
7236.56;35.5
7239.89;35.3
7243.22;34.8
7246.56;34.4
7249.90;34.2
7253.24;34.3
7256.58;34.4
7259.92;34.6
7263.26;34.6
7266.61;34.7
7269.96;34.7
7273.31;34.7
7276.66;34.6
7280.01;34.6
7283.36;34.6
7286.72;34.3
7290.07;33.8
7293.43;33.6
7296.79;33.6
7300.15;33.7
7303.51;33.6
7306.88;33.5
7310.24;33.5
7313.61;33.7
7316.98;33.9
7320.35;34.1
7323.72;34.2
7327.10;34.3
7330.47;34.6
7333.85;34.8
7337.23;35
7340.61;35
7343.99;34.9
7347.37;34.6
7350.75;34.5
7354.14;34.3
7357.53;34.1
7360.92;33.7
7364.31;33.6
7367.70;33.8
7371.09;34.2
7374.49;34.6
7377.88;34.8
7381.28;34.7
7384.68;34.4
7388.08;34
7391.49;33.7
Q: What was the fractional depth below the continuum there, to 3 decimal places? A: 0.032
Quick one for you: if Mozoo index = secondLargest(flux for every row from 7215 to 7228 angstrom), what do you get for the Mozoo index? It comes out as 34.9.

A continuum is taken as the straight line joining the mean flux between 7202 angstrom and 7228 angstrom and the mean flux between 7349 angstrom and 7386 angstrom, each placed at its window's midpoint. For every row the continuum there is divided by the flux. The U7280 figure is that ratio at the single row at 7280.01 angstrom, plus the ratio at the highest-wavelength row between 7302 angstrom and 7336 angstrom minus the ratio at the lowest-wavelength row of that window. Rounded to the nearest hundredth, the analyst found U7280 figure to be 0.96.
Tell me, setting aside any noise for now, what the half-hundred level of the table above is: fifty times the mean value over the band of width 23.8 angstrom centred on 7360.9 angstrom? 1701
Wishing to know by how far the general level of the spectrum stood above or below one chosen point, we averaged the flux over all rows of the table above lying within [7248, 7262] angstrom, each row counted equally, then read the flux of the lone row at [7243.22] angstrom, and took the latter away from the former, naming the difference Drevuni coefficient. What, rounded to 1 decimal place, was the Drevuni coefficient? -0.4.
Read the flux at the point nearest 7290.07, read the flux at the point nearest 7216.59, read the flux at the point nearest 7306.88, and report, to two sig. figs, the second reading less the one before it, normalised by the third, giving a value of 0.021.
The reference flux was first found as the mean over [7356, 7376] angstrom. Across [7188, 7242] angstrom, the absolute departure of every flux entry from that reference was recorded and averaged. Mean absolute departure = 0.79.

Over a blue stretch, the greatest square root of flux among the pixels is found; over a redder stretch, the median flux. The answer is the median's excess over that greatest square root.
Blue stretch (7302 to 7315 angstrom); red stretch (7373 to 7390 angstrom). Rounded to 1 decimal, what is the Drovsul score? 28.8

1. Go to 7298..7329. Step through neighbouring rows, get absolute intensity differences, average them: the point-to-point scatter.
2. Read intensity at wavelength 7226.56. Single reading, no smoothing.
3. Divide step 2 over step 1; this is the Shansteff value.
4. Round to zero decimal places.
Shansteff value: 280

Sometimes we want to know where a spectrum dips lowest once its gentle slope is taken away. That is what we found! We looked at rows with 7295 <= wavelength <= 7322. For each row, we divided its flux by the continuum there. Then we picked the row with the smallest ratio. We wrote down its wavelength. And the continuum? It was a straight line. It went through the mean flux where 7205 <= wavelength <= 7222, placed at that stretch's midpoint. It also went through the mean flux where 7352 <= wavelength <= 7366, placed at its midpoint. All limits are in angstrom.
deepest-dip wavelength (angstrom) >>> 7306.88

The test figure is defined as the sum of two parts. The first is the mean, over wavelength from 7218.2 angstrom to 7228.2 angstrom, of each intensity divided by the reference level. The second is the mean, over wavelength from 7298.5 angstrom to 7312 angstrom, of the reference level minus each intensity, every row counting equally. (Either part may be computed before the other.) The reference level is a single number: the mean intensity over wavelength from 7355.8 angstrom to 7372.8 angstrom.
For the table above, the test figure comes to 1.3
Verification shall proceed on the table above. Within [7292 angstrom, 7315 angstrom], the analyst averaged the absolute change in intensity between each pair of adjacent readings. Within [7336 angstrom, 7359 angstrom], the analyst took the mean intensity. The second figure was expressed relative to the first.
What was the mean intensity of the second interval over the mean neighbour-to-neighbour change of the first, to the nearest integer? 416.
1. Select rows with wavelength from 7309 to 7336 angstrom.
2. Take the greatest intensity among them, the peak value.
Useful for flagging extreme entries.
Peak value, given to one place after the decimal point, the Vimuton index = 34.8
